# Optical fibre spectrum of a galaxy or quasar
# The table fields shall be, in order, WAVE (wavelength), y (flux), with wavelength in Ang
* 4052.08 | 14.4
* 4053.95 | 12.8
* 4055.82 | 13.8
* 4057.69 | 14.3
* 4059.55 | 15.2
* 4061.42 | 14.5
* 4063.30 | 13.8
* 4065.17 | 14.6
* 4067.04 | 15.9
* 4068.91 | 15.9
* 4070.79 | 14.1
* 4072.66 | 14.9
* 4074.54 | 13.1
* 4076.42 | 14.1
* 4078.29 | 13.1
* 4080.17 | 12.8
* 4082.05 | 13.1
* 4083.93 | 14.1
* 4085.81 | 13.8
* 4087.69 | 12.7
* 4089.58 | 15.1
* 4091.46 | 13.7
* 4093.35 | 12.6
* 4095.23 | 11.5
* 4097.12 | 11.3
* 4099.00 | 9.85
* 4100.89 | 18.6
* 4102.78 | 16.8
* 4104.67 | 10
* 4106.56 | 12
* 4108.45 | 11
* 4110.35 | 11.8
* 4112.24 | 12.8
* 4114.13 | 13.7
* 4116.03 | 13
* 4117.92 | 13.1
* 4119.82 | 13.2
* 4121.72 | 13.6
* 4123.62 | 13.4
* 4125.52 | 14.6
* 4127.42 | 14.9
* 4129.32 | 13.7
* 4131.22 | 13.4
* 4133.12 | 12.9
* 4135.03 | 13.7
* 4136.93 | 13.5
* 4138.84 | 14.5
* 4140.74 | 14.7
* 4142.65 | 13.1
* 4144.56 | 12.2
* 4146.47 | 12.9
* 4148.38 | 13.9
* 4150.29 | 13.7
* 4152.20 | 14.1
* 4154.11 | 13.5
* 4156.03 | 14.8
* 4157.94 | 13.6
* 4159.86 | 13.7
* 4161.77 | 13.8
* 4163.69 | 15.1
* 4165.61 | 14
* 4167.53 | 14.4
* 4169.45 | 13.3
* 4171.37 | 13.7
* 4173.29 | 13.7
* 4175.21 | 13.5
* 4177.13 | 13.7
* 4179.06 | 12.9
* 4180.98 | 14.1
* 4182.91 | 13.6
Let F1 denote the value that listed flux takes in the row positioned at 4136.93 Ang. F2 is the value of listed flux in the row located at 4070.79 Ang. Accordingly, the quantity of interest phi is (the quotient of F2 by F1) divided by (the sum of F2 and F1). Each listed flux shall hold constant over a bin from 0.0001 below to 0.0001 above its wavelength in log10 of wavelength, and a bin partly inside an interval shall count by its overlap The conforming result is 0.038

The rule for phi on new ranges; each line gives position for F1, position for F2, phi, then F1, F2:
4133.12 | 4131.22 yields 0.039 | 12.9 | 13.4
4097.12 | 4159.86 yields 0.048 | 11.3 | 13.7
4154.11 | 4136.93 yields 0.037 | 13.5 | 13.5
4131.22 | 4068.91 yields 0.040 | 13.4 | 15.9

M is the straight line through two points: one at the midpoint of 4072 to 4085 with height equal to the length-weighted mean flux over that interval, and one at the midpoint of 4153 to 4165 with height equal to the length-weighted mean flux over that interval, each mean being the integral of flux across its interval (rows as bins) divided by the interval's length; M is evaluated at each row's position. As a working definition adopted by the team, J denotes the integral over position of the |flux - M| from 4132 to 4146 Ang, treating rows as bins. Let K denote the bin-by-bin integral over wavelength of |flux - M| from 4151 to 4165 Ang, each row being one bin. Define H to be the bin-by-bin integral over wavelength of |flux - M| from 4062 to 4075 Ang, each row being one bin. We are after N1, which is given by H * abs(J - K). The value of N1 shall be 74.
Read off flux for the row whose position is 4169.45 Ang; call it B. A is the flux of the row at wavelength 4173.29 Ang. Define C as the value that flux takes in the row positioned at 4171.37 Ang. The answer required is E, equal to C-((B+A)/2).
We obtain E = 0.2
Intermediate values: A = 13.7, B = 13.3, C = 13.7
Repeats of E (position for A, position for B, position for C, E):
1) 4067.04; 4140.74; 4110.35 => -3.5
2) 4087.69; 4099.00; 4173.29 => 2.4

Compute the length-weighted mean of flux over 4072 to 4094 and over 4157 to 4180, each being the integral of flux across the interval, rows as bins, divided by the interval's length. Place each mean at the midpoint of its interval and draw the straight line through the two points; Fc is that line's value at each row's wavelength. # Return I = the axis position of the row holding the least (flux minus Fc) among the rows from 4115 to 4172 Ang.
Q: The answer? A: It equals 4144.56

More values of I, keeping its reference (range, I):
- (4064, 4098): 4097.12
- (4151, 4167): 4154.11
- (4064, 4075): 4074.54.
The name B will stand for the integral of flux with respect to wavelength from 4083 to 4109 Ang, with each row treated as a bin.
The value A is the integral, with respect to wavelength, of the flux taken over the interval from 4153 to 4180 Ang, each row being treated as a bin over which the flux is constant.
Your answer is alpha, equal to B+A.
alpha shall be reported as 714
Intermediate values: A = 374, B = 341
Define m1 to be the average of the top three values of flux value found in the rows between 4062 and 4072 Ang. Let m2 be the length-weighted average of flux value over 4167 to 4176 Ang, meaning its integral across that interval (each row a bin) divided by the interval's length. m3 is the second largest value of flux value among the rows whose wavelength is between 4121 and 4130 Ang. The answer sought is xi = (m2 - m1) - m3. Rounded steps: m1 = 15.5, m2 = 13.7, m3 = 14.6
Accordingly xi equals -16.4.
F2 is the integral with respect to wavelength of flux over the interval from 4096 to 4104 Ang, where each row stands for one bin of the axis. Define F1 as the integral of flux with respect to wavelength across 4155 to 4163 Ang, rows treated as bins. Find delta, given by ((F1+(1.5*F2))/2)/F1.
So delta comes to 1.25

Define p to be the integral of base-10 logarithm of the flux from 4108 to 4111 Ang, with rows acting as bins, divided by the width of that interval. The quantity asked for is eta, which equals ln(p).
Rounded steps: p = 1.05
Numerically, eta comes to 0.054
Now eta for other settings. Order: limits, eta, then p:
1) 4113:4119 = 0.116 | 1.12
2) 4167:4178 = 0.128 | 1.14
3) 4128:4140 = 0.128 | 1.14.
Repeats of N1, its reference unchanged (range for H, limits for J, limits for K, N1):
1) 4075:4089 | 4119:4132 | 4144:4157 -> 10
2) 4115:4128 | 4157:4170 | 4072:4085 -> 18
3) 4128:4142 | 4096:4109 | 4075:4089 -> 256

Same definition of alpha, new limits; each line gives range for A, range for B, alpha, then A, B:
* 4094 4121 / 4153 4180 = 718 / 345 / 374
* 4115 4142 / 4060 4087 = 752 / 370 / 382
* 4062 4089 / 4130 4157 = 747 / 378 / 368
